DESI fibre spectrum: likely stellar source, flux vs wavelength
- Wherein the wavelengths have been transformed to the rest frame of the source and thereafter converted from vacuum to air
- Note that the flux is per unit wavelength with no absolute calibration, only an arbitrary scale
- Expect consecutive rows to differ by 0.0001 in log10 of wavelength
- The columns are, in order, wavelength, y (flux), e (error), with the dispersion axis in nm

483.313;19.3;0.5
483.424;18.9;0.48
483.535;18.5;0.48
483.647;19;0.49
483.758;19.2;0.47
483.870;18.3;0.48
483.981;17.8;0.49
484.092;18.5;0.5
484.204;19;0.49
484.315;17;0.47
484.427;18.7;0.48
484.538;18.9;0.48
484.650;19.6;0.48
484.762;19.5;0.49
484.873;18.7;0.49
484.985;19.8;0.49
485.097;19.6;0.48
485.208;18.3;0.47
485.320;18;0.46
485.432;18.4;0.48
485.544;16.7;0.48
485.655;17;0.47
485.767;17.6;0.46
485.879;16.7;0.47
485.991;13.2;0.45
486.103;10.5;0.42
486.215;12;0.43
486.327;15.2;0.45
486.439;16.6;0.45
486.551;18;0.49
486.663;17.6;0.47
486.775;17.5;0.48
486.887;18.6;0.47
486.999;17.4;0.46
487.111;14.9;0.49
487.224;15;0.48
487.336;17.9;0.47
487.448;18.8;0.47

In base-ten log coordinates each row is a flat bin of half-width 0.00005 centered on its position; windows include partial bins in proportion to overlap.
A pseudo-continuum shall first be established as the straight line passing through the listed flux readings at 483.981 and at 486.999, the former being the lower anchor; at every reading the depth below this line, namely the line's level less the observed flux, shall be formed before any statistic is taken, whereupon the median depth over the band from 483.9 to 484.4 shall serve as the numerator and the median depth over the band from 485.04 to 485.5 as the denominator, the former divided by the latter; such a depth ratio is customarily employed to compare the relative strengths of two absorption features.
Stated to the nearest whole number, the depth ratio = 0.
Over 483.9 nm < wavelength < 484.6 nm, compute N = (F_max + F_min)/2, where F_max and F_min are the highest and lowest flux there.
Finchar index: 18.0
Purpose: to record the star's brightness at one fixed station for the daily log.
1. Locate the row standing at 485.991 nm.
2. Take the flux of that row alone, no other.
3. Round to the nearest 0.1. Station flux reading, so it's 13.2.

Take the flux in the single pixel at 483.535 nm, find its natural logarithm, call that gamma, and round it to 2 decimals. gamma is 2.92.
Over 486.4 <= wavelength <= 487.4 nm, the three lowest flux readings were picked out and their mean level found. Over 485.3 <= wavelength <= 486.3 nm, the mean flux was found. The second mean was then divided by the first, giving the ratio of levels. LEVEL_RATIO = 1.00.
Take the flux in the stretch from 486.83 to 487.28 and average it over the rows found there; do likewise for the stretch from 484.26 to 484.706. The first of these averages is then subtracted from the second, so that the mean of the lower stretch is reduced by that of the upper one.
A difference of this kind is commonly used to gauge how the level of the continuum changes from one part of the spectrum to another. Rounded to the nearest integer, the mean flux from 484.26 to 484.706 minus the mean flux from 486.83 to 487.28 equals 2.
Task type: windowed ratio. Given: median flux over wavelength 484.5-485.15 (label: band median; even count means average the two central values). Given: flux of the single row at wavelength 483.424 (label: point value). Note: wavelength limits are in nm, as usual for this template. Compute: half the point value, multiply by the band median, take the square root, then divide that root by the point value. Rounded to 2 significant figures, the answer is 0.72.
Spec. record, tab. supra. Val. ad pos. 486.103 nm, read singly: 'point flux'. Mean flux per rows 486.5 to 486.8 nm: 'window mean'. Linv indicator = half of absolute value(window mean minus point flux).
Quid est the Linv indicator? 3.6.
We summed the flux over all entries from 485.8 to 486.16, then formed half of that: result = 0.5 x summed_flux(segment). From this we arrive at 20.2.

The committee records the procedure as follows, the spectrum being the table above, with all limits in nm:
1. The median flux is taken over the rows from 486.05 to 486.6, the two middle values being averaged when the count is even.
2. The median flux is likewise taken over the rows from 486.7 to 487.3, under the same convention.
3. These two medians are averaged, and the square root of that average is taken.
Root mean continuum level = 4.04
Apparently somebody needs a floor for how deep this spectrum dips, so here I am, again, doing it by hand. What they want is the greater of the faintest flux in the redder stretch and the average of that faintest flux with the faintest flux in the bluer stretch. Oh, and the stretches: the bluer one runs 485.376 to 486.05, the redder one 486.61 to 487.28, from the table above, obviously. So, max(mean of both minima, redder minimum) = 14.9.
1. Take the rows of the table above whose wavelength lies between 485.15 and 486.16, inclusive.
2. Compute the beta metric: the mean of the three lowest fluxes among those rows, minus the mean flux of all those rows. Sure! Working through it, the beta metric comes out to -2.8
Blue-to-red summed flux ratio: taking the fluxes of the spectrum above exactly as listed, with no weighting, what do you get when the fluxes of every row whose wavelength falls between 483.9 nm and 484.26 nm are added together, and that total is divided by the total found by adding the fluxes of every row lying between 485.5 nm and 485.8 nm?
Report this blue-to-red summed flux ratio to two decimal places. 1.08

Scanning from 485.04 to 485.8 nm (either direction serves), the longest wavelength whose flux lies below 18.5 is 485.767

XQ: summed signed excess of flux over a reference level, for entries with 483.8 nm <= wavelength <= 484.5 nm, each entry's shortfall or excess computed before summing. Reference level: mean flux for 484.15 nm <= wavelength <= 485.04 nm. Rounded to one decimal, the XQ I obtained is -4.1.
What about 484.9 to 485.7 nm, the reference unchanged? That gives -4.5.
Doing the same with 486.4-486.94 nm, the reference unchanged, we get -6.2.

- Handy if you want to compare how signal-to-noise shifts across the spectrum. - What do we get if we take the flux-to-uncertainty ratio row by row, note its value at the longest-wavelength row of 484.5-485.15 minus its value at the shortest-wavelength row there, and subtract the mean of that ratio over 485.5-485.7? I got -34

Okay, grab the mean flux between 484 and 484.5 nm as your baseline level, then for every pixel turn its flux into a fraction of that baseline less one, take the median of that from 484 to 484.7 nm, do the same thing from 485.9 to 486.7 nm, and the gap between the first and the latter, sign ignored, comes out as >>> 0.20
